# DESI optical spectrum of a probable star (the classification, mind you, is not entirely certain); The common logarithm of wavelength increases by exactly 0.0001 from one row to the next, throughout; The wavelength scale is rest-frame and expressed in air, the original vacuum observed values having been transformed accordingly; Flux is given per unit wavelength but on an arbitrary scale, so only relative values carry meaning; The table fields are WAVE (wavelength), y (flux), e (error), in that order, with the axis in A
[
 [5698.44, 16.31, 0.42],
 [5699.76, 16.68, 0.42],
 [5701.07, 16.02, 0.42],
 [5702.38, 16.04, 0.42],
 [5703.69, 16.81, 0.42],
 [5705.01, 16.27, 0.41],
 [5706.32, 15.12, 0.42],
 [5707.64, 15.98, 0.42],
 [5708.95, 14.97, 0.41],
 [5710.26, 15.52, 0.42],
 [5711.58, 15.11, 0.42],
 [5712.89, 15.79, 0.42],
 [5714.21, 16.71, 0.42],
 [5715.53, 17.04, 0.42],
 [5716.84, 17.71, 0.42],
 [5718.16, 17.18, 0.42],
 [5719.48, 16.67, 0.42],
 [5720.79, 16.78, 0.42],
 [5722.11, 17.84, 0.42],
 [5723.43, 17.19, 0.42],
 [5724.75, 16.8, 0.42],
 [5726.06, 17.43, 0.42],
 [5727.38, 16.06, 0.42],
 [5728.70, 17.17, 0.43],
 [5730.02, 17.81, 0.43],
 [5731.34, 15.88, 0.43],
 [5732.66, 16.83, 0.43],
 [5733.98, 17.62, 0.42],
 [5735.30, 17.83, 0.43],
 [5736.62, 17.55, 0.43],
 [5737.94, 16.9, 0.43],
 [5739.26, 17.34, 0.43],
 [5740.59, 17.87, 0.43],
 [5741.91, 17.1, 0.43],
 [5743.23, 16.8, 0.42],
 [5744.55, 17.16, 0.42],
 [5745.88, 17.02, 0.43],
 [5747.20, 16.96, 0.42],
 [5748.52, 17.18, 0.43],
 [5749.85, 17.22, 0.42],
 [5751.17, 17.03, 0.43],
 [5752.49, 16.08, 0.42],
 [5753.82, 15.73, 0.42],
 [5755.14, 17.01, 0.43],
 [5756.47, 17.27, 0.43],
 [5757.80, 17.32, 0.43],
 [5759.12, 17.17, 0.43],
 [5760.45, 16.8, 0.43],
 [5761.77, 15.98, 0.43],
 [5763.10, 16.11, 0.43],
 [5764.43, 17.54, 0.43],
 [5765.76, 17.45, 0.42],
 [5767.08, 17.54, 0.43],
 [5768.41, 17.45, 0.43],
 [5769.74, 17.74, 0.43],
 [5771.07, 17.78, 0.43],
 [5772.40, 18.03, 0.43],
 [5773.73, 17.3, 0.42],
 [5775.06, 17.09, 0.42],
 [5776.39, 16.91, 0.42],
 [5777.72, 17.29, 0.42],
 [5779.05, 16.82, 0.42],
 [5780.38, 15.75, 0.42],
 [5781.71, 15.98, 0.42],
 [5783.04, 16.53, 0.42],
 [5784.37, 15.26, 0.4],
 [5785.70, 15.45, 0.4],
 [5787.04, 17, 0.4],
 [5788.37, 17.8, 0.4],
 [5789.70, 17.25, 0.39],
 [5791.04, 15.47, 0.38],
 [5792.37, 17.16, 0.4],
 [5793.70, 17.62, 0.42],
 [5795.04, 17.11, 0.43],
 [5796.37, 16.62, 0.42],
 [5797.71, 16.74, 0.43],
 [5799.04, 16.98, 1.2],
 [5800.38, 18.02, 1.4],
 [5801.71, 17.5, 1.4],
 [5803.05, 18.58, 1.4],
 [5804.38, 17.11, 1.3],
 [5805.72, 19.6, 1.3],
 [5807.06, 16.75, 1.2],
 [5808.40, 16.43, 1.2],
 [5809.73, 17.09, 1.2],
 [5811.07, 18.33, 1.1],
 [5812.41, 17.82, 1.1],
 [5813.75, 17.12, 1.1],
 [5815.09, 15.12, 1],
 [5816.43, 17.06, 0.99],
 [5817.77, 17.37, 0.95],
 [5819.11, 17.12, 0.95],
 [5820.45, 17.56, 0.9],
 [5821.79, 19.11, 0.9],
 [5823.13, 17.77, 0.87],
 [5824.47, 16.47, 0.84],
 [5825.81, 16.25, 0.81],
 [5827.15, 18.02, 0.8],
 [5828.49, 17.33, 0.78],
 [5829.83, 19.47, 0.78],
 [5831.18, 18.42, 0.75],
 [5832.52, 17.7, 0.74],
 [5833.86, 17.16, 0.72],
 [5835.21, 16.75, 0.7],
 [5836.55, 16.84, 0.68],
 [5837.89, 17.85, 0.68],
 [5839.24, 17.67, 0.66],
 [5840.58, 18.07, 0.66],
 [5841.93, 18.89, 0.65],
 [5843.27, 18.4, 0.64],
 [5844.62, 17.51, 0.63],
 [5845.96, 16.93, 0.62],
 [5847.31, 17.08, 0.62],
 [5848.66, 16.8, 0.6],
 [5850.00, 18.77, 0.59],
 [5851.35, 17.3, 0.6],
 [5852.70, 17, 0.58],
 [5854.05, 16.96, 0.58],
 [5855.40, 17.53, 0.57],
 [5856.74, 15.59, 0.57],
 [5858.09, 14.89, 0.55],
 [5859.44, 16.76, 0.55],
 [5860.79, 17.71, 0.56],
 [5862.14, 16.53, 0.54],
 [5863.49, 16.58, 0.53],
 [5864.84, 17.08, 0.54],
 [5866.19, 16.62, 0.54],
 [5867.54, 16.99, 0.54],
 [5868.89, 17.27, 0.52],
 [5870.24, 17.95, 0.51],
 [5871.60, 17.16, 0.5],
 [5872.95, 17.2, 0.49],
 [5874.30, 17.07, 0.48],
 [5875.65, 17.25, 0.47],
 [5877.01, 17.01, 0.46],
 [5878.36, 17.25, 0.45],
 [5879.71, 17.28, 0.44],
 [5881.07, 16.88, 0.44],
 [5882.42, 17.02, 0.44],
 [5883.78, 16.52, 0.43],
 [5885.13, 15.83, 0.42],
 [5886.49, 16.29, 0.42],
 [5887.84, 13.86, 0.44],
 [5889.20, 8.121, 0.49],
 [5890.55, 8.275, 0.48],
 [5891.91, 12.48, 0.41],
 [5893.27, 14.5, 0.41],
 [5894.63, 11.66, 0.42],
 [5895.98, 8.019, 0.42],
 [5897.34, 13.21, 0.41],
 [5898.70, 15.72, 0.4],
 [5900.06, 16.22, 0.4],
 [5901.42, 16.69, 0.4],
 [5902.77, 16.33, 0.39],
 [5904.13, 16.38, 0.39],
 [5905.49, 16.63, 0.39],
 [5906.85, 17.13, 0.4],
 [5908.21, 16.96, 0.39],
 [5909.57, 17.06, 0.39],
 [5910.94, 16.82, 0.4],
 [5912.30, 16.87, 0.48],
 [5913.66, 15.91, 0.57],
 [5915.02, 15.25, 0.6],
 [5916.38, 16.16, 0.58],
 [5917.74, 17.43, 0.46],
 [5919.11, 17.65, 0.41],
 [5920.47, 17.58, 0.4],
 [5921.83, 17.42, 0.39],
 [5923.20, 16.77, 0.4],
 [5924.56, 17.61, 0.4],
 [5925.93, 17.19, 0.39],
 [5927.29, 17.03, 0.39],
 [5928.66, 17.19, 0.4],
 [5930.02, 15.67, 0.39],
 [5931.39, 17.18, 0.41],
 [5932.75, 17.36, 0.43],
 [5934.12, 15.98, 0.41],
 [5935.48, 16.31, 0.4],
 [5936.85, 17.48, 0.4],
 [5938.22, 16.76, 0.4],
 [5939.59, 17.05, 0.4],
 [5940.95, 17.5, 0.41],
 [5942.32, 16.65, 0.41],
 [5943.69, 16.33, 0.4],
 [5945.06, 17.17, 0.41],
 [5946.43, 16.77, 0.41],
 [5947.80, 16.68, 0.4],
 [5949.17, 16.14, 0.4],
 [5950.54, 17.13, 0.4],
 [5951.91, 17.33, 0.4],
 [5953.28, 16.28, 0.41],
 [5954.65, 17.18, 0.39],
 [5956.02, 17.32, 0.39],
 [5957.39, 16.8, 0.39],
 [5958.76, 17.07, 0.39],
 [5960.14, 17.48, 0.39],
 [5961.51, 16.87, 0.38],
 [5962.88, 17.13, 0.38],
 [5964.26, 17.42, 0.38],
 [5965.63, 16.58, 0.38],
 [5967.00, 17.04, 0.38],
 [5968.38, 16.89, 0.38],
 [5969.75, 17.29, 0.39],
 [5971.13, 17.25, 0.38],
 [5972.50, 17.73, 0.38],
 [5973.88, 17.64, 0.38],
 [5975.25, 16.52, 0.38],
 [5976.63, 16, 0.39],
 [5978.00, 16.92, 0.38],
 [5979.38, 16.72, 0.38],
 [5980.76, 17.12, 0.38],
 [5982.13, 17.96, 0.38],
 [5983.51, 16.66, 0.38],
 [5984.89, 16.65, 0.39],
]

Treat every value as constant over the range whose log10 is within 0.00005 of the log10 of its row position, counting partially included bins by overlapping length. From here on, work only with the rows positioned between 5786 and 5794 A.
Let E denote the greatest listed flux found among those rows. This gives 17.8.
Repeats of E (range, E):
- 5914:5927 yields 17.65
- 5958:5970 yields 17.48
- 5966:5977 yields 17.73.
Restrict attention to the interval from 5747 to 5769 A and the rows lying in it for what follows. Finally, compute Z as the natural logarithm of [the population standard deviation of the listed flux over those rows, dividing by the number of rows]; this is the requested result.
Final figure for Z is -0.56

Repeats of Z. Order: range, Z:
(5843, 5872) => -0.22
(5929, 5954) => -0.63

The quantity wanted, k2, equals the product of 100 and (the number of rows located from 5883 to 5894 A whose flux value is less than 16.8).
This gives 800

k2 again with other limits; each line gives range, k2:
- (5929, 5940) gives 400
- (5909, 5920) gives 300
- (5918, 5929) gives 100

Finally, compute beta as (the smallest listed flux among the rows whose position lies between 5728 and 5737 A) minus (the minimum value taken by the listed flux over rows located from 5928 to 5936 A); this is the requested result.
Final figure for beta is 0.2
